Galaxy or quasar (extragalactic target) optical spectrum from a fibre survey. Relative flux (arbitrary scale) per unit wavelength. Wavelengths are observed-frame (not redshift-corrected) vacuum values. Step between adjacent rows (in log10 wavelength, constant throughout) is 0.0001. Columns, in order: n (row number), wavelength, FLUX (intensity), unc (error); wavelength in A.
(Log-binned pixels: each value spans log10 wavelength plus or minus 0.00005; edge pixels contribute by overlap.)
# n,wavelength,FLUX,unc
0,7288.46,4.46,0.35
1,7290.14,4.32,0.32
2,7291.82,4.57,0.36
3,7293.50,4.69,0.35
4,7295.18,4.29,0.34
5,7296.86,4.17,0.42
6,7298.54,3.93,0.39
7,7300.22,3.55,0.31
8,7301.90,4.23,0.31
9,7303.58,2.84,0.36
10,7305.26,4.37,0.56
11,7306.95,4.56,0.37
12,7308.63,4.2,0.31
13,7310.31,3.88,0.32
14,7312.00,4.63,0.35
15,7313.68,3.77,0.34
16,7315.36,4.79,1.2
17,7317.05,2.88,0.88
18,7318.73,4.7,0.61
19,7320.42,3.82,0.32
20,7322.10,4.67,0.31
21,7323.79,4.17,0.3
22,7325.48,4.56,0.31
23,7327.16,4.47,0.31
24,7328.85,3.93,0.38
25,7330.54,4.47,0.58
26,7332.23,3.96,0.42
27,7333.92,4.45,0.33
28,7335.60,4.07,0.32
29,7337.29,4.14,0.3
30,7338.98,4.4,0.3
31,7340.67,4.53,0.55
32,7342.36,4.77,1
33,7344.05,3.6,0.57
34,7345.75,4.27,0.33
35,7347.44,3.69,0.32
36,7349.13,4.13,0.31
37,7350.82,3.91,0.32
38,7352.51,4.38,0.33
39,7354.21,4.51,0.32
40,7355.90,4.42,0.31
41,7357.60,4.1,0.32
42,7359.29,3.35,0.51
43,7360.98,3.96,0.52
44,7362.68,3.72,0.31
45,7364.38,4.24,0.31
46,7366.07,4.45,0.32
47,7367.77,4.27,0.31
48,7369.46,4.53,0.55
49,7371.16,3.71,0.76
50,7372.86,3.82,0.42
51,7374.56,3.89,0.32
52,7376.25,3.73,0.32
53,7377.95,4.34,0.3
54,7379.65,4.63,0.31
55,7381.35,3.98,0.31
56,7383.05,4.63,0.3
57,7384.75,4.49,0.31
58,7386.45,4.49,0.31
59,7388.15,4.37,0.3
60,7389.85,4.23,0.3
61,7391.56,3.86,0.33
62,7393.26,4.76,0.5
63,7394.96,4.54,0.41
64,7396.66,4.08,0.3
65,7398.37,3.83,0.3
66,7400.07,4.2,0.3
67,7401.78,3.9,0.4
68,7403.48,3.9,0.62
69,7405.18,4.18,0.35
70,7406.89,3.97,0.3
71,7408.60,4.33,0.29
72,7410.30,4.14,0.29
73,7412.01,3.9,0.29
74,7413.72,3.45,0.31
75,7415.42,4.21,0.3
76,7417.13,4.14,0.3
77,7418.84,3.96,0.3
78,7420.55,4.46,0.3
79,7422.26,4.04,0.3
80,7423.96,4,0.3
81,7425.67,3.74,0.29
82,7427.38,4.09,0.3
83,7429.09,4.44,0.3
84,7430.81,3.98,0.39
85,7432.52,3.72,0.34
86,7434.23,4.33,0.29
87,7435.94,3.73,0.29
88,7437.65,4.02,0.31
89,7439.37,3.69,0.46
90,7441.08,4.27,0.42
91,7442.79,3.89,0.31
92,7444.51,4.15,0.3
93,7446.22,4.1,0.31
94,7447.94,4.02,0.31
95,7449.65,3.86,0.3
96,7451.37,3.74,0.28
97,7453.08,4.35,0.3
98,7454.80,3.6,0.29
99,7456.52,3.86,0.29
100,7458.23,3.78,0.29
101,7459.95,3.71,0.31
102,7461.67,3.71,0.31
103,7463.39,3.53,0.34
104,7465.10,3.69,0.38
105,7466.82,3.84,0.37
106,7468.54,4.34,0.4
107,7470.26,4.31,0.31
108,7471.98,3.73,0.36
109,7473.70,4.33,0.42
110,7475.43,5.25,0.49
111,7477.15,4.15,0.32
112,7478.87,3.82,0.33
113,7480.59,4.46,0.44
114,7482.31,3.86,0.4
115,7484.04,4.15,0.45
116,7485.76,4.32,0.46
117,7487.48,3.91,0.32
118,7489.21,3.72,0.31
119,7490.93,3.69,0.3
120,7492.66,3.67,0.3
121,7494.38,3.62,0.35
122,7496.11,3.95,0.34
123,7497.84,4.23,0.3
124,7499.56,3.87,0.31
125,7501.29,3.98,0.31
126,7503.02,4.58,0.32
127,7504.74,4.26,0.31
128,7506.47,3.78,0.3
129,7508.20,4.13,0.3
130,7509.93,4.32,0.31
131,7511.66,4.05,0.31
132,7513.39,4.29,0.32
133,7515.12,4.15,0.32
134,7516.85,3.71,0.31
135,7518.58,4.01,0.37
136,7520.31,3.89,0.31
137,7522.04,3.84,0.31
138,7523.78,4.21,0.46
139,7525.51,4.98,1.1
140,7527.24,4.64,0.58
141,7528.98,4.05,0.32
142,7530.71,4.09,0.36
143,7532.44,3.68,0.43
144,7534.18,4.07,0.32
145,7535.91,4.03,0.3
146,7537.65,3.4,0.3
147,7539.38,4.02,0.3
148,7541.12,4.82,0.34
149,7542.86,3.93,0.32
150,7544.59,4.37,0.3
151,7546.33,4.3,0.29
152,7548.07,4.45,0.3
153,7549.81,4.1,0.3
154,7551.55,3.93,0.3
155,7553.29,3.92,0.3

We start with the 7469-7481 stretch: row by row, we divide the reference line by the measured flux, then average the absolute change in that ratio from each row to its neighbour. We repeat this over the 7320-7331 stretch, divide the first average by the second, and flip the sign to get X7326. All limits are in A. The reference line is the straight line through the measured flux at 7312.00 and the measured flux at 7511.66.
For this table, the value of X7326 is -1.3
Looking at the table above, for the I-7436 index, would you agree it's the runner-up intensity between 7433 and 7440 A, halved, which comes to 2.01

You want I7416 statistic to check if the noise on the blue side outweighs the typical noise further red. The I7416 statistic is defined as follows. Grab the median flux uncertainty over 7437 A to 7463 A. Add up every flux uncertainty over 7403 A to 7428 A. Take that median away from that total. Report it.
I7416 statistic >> 4.53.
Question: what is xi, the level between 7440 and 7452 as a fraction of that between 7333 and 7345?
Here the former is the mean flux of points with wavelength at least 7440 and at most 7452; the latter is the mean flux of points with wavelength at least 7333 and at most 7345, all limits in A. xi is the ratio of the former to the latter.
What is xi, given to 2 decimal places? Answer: 0.94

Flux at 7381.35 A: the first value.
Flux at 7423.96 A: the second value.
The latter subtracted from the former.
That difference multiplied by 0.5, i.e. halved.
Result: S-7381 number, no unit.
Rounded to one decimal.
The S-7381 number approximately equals 0.0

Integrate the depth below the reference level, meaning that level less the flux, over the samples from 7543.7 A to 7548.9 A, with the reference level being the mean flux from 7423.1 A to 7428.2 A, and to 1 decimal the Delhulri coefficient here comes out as -2.2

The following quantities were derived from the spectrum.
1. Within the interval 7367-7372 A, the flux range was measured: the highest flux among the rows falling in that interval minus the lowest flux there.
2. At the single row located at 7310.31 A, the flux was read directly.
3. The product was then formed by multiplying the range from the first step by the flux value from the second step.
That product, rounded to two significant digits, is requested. 3.2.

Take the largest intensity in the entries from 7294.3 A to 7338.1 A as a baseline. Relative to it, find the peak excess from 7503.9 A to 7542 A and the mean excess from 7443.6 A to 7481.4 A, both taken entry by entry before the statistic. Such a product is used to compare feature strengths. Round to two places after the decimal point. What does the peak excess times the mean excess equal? -0.15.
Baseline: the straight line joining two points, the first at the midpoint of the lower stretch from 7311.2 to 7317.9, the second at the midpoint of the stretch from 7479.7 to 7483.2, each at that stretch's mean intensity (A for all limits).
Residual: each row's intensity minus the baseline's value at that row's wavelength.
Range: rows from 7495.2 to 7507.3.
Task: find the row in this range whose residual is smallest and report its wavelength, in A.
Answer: 7506.47 A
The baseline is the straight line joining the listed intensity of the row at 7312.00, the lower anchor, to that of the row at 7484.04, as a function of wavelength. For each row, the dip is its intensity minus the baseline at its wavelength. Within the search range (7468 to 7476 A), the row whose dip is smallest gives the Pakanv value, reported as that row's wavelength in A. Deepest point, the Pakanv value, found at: 7471.98 A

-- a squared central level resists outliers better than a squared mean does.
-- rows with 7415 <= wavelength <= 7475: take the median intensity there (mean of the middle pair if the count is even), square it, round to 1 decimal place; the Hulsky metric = 15.8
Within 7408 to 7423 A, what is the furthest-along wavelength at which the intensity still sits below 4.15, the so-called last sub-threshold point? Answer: 7422.26 A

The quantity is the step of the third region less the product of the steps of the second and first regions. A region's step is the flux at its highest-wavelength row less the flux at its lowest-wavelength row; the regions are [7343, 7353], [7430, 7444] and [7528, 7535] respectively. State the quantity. 0.1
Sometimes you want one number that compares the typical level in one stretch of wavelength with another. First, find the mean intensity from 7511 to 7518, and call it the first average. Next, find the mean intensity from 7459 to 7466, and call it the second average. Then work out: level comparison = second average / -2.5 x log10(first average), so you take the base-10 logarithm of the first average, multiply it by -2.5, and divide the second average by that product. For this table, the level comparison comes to -2.41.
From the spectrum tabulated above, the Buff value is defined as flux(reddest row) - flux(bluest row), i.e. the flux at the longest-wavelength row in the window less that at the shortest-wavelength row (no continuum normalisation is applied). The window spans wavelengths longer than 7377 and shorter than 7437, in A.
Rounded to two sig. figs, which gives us -0.61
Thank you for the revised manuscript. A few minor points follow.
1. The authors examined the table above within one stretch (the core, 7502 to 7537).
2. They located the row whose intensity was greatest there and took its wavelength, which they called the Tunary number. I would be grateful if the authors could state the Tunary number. 7525.51 A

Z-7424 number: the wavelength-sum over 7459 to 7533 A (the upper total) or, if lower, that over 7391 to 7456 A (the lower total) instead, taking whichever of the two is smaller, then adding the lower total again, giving 307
